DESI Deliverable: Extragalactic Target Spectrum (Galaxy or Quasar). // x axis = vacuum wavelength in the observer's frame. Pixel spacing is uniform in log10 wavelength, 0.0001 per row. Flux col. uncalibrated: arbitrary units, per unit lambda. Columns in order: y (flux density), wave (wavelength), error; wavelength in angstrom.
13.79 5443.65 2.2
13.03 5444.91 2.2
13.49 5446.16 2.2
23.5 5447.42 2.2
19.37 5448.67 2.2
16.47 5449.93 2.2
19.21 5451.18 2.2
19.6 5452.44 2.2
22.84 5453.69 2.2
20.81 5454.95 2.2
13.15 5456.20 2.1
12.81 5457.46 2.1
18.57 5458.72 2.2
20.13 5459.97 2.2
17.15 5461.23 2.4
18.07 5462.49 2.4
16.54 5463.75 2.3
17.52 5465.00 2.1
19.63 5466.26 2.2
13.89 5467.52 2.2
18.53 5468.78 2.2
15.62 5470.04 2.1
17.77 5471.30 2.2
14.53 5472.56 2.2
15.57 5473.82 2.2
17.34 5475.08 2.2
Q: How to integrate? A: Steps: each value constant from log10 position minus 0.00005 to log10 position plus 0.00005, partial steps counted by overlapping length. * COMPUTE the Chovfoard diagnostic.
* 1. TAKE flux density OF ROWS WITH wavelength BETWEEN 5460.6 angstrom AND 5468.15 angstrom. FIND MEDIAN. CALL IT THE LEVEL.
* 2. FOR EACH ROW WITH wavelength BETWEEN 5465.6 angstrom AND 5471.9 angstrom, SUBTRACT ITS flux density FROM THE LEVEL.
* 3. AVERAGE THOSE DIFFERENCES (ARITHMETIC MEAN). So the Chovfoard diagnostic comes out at 0.25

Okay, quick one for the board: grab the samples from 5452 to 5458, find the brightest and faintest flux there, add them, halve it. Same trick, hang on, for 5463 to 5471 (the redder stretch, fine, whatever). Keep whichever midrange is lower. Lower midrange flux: 16.8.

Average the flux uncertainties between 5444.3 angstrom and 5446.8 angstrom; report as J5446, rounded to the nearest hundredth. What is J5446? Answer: 2.20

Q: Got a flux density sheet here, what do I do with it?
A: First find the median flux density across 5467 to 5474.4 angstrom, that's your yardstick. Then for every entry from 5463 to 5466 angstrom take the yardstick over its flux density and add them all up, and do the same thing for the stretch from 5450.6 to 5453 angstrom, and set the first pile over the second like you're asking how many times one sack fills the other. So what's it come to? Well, 1.1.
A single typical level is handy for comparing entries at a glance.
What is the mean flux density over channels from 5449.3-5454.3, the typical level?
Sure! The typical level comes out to 19.5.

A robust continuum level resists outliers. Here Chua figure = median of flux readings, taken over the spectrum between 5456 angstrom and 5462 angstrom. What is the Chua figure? 17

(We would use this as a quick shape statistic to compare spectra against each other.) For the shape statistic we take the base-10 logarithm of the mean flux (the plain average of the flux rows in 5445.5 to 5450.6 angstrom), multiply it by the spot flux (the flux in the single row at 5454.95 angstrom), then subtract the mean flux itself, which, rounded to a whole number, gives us 8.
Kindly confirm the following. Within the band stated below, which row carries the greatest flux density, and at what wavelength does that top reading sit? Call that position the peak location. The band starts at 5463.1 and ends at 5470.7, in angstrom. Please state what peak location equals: 5466.26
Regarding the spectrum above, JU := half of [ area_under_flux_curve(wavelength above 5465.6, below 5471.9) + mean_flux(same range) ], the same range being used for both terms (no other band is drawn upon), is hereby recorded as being 62.3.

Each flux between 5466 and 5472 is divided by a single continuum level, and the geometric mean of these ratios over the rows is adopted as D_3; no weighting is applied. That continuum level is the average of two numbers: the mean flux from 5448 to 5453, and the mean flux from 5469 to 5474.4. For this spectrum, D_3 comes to 0.98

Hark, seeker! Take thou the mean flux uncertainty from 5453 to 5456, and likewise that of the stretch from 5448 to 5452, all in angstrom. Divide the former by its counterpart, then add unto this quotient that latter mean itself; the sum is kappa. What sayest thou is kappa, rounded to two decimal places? 3.20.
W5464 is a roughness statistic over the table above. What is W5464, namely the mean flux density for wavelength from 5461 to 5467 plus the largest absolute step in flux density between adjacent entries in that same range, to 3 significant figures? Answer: 19.9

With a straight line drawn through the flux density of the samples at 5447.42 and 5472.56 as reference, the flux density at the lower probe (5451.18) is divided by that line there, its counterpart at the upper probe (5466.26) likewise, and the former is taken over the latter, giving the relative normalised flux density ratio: 0.74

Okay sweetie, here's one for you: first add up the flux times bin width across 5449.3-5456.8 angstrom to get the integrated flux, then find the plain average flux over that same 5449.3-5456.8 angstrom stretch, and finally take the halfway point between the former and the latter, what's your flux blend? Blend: 80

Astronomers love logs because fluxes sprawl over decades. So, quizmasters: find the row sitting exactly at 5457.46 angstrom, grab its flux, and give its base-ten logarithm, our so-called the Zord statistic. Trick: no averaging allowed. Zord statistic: 1.11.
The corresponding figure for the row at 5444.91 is 1.11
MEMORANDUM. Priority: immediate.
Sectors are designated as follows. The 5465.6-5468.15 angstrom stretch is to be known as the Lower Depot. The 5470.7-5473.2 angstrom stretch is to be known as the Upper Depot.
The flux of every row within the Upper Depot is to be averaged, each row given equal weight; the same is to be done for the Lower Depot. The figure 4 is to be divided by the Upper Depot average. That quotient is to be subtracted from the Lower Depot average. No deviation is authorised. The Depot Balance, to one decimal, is 16.5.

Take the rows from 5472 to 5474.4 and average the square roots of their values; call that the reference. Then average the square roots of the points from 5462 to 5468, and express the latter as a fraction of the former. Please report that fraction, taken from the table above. 1.07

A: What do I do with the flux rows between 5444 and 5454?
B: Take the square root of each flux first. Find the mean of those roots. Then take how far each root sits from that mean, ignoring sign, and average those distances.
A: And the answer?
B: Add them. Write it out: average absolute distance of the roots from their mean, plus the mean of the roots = 4.6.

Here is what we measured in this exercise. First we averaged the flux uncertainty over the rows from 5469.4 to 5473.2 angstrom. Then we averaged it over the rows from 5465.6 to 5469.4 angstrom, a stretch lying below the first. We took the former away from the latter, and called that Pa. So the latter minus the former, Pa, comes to 0.03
